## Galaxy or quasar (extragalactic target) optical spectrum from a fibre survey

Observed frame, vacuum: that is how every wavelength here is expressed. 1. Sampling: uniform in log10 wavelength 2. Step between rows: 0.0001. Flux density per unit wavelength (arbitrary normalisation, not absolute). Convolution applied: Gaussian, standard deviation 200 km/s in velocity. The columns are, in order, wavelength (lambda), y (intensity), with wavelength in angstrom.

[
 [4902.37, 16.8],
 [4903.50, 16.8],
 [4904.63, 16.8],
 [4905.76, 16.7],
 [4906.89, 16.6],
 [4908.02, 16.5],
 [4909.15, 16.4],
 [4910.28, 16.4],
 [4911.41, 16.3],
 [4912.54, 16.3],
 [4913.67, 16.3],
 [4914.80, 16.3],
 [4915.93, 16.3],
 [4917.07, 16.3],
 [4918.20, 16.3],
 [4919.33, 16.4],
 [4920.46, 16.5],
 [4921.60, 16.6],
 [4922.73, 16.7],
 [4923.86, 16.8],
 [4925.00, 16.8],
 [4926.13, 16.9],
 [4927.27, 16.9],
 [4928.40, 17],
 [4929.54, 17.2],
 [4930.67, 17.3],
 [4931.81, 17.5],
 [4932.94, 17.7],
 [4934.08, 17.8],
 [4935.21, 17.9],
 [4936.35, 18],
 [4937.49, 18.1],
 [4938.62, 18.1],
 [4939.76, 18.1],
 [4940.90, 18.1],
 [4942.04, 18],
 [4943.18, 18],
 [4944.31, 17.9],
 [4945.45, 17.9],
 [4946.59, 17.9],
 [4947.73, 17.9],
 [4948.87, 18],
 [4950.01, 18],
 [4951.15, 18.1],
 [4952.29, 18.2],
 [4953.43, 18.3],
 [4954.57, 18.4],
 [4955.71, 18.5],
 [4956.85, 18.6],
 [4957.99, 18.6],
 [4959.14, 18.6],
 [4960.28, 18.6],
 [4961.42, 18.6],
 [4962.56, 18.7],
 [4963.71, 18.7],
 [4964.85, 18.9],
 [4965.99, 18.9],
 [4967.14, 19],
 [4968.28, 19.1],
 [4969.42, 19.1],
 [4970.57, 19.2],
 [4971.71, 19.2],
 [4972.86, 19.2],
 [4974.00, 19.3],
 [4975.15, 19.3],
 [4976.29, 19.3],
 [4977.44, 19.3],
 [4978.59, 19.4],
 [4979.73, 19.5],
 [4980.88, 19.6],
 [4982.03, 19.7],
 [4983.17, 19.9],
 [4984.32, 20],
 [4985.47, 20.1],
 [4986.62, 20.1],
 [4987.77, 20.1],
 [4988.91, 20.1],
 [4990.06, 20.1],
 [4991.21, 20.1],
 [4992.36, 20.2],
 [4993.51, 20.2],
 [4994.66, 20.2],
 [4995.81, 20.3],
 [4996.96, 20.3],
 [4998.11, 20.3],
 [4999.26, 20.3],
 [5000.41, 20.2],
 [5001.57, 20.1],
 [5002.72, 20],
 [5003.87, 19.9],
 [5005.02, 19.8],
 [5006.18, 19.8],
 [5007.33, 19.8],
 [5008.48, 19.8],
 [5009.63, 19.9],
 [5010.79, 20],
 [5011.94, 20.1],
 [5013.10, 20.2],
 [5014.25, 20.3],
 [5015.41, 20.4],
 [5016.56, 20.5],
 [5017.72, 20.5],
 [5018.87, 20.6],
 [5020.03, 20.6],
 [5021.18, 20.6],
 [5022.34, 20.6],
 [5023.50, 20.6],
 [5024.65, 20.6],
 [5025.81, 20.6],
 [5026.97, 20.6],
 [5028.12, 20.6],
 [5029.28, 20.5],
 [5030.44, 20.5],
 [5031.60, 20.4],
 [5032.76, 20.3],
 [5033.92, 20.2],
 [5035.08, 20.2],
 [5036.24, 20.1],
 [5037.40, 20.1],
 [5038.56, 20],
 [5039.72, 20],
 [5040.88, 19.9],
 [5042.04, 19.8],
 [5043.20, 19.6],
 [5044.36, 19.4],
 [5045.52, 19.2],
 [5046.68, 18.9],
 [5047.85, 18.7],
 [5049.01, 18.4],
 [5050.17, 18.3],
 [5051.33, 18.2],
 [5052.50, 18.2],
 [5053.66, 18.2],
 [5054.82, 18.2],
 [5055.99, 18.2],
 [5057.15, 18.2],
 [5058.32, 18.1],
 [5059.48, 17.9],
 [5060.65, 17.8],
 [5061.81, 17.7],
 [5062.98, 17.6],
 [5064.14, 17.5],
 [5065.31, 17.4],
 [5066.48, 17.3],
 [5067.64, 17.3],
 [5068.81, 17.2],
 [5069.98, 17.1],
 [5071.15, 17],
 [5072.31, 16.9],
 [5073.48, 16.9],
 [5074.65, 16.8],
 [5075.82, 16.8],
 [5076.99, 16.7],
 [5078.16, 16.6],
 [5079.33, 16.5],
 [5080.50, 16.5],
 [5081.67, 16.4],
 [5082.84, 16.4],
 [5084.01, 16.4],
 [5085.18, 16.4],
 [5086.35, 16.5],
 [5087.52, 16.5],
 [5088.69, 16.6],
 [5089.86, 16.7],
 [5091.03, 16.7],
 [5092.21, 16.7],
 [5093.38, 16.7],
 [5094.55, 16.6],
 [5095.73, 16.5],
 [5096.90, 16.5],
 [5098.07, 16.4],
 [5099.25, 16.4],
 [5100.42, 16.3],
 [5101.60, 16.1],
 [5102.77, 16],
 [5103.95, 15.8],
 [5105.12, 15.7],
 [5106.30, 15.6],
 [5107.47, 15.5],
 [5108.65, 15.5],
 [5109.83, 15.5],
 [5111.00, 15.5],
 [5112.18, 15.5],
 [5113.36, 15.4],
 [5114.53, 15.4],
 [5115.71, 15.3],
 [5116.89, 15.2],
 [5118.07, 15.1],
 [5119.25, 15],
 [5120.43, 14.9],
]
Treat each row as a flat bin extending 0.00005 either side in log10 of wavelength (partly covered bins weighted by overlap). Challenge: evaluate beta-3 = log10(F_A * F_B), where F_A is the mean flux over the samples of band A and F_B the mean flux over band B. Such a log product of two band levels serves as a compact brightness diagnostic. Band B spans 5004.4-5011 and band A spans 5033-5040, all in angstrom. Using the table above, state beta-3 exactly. 2.60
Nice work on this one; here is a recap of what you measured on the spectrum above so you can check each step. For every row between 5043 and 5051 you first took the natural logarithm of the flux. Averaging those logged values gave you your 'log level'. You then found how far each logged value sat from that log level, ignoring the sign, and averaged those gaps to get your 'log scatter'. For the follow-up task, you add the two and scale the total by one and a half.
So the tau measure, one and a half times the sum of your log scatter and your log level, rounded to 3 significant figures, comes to 4.44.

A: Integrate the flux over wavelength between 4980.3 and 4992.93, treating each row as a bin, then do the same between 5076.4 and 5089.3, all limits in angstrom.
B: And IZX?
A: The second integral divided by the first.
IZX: 0.84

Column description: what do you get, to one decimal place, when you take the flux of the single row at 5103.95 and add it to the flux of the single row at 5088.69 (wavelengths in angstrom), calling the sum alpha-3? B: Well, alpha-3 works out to 32.4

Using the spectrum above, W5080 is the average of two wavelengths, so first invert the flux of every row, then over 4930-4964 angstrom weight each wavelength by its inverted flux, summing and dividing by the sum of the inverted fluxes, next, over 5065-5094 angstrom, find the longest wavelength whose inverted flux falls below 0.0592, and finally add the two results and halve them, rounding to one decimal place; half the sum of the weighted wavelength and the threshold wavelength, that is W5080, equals 5010.2 angstrom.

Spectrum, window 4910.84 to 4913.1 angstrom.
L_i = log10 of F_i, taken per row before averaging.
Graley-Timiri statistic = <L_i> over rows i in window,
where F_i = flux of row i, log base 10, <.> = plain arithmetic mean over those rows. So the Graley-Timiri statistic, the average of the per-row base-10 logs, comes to 1.21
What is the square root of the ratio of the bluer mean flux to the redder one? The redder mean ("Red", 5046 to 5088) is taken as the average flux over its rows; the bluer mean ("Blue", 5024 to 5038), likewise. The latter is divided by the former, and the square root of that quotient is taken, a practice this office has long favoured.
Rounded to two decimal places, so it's 1.08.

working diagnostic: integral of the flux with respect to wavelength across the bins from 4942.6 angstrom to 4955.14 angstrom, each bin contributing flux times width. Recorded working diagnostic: 226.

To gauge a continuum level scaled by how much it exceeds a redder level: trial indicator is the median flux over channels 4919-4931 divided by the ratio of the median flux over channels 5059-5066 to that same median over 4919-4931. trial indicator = 16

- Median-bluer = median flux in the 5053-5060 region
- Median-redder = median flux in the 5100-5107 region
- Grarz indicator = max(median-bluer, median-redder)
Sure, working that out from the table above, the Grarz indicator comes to 18.2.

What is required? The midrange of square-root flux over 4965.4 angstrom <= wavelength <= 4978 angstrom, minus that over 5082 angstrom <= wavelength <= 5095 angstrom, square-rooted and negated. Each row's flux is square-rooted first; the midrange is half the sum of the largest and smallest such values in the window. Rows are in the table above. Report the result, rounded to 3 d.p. -0.550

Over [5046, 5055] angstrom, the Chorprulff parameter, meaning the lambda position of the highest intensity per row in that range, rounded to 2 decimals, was 5046.68 angstrom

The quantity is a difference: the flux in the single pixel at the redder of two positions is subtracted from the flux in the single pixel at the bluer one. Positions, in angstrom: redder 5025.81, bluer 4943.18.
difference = -2.6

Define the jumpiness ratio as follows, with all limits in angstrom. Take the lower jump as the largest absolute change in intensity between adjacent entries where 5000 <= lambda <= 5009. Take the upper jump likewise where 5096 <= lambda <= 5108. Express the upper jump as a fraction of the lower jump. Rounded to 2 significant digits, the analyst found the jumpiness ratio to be 2.0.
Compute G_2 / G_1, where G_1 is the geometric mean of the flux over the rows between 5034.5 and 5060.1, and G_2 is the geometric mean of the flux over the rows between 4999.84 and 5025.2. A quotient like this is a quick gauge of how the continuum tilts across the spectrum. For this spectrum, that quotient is 1.07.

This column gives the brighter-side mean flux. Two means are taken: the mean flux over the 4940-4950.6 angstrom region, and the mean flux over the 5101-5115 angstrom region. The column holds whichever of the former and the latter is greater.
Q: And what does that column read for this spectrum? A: 18.0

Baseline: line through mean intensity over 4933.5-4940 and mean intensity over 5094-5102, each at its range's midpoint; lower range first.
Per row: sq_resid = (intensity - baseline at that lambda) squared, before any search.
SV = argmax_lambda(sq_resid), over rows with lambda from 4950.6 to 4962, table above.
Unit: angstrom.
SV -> 4961.42 angstrom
